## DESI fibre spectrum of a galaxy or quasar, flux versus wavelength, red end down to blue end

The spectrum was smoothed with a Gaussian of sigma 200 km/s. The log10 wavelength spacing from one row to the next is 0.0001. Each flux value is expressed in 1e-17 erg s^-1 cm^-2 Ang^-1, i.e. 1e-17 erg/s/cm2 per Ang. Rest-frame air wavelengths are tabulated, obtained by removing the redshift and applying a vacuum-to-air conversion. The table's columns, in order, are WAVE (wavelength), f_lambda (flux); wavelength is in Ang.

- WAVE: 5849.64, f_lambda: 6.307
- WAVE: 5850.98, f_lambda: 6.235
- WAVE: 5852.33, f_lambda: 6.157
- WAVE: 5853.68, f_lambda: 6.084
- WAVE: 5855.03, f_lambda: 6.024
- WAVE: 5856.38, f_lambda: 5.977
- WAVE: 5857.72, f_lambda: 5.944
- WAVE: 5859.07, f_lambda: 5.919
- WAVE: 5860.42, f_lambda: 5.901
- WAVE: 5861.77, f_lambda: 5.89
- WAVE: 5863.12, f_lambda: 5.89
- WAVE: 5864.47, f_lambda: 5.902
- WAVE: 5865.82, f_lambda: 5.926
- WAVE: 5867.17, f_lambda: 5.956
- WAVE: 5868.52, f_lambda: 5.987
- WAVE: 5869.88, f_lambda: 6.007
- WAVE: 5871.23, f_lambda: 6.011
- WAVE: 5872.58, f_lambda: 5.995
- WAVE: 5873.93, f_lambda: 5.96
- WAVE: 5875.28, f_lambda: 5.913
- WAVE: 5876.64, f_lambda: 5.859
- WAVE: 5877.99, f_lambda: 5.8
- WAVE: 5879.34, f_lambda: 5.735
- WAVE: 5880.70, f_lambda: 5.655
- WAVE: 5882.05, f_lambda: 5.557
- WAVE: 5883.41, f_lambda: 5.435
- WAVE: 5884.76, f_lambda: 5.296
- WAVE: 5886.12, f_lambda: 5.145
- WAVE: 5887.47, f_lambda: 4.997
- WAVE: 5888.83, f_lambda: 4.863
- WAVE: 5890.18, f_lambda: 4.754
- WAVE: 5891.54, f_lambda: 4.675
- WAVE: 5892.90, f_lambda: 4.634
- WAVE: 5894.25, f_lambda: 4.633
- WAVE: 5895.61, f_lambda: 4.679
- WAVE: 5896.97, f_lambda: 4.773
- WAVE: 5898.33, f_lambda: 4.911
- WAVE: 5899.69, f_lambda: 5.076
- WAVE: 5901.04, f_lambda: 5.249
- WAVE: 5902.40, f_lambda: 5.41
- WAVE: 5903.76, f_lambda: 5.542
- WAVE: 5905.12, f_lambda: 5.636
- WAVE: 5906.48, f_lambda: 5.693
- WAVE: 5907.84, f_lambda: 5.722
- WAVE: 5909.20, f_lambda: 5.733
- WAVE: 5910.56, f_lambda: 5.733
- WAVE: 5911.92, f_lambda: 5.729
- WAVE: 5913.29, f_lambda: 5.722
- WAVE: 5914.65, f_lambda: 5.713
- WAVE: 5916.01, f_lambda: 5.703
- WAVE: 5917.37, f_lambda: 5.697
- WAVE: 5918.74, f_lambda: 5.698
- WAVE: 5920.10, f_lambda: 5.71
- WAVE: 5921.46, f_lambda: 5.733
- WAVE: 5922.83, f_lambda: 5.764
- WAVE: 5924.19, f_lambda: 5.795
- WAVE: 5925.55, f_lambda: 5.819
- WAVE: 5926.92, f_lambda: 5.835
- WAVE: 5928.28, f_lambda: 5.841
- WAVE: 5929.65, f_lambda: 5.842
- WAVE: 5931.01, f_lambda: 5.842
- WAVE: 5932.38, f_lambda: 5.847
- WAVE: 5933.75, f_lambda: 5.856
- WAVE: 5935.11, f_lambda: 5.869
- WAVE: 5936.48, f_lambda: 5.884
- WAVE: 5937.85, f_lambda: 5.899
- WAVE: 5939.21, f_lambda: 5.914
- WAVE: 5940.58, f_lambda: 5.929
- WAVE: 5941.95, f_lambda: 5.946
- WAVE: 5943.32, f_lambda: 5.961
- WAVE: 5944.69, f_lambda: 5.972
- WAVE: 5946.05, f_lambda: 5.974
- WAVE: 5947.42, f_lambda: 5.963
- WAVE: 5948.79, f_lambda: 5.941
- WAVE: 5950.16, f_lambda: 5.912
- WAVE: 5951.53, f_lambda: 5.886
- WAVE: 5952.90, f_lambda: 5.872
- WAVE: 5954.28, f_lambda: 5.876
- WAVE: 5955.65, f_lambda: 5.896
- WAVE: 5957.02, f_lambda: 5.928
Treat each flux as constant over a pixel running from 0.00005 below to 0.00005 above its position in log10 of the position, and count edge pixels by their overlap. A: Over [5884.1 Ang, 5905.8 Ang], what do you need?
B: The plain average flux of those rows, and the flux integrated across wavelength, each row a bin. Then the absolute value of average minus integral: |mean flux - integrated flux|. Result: 104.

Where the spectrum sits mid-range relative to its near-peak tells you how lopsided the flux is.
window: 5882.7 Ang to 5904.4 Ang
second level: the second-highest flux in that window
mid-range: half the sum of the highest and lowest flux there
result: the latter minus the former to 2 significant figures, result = -0.35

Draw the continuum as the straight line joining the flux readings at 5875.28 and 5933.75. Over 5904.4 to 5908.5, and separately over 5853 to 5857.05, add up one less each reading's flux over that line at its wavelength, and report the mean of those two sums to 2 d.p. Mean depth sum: 0.03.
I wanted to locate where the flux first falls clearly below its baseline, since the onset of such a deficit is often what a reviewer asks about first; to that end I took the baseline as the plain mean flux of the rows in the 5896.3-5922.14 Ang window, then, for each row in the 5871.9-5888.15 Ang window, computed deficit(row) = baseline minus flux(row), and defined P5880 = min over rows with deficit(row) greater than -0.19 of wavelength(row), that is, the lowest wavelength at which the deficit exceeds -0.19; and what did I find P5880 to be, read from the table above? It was 5880.70 Ang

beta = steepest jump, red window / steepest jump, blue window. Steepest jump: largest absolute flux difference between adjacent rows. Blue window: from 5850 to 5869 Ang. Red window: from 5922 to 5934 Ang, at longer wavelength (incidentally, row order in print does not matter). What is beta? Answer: 0.4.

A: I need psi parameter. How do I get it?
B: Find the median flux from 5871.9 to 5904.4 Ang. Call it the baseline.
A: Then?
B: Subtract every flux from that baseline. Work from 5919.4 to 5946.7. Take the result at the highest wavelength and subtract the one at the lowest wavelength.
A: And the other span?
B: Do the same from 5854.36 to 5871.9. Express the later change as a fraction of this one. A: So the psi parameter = -20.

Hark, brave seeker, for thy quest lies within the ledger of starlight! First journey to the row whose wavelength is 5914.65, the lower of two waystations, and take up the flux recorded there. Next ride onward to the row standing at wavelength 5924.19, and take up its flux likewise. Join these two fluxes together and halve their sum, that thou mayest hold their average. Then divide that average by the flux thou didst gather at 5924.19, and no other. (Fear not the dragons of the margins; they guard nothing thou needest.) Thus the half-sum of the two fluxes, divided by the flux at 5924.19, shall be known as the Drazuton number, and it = 0.99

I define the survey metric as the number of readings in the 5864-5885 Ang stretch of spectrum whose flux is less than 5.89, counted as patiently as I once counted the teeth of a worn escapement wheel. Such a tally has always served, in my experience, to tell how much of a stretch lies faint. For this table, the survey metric 7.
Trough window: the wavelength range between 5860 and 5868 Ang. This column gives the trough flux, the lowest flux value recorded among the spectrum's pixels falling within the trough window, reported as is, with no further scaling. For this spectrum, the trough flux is 5.89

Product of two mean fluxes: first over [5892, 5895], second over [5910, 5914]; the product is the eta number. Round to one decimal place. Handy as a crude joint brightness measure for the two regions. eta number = 26.5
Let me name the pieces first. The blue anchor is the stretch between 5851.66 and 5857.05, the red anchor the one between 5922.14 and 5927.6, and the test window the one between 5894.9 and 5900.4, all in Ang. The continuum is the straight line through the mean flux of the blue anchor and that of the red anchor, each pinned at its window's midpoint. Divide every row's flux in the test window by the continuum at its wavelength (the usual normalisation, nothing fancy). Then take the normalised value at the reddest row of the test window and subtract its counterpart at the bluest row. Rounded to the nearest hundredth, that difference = 0.07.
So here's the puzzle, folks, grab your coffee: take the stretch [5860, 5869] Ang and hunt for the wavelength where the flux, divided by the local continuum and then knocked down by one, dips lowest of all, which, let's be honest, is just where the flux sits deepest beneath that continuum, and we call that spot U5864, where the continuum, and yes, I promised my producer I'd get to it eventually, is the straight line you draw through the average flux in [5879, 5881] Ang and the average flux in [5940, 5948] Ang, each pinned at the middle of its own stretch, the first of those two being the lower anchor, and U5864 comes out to 5863.12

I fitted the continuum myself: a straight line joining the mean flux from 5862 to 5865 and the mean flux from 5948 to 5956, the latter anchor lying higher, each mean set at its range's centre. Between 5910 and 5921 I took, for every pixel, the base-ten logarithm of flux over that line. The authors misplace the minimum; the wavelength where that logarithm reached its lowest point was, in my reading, 5917.37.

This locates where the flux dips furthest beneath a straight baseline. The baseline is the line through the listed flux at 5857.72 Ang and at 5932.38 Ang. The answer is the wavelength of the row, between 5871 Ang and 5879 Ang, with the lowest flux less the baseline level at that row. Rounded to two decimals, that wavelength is 5877.99 Ang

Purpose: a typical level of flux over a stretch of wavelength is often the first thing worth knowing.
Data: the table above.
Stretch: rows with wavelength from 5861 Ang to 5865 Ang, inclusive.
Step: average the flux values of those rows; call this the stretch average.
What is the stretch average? 5.89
